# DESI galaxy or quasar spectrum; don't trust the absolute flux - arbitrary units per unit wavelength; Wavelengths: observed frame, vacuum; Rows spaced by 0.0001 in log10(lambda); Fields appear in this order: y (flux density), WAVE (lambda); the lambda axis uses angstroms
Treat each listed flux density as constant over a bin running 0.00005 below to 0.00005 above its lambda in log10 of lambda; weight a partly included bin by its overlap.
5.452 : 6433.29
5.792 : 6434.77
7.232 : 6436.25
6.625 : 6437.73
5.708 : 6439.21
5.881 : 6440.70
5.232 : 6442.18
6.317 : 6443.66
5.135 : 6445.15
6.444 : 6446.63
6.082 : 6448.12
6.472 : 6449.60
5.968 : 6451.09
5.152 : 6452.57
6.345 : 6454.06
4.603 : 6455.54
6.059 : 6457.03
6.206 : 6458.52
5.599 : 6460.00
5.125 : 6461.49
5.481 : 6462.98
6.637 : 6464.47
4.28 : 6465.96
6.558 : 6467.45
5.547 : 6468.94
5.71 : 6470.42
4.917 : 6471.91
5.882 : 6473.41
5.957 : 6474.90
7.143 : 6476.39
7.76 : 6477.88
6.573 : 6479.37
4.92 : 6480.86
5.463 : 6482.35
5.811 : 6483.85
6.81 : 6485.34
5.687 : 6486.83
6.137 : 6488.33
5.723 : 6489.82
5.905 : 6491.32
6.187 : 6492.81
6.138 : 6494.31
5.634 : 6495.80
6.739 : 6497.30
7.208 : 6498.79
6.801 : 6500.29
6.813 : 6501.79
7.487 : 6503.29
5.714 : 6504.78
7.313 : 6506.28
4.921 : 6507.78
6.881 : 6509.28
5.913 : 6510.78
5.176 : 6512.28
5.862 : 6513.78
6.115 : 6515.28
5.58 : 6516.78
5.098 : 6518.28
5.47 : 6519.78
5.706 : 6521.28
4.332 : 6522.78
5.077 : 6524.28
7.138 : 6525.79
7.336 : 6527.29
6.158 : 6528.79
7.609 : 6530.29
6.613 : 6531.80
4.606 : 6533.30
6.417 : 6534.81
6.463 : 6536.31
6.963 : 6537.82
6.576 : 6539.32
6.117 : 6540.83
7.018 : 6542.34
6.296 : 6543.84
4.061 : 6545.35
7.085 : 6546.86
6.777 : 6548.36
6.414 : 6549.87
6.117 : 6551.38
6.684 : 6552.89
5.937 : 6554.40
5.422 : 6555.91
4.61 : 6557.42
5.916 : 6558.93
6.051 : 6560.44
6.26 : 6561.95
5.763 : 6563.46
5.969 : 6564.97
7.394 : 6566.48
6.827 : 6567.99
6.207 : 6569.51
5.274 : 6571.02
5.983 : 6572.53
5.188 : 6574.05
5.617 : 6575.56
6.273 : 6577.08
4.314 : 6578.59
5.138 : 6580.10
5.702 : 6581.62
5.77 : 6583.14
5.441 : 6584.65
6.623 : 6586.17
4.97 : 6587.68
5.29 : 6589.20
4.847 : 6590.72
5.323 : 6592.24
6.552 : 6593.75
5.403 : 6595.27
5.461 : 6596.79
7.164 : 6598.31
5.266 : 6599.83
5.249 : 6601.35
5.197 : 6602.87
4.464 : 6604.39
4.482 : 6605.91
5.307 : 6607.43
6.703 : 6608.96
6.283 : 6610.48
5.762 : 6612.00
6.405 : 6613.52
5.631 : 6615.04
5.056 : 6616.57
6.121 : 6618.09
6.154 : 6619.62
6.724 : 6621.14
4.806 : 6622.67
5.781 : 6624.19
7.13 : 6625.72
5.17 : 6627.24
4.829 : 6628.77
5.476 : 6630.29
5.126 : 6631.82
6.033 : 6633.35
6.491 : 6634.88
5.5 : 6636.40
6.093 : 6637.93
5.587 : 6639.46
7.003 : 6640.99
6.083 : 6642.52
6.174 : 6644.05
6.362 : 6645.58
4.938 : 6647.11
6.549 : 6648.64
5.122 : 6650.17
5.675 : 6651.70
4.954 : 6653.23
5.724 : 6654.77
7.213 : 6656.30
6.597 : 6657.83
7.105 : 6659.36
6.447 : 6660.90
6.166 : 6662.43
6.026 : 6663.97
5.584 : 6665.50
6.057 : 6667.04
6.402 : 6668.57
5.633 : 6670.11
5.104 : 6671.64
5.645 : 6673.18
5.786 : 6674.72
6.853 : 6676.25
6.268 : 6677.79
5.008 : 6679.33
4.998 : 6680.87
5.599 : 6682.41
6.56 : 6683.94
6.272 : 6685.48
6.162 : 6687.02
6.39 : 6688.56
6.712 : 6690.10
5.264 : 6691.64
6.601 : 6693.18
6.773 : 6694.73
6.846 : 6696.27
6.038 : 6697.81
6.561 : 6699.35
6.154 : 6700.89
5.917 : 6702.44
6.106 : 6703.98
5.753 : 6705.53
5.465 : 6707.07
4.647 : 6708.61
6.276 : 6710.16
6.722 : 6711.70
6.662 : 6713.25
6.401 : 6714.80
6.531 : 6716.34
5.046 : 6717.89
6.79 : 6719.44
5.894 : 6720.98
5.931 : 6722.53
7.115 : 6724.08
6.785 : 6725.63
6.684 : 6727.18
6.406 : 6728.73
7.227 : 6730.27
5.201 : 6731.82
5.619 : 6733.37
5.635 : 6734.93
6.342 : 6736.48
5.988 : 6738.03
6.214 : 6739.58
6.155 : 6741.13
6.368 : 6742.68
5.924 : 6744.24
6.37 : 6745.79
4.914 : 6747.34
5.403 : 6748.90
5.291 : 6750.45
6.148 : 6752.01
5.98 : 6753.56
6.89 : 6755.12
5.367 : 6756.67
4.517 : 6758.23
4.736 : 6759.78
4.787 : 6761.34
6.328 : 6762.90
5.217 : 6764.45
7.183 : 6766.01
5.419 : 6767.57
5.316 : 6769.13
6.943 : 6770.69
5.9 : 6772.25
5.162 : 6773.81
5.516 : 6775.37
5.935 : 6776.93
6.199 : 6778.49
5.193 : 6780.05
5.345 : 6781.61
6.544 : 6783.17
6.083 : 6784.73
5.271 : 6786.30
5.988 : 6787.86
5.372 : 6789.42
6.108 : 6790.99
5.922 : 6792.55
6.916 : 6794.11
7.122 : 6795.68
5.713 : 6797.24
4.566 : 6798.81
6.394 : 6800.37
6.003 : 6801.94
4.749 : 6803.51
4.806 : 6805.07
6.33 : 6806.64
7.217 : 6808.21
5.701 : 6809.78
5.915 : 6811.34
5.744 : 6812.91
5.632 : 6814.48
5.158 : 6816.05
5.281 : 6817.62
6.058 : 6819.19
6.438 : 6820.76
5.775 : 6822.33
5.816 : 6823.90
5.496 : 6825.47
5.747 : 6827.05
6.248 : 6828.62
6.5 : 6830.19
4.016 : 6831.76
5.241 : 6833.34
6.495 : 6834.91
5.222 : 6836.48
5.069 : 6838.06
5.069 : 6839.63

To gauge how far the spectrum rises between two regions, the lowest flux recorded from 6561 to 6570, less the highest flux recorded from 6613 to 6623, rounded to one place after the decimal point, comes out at -1.0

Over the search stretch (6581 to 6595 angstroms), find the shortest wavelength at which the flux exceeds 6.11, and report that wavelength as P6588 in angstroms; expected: 6586.17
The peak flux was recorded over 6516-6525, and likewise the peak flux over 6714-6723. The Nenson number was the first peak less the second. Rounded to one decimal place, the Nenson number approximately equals -1.1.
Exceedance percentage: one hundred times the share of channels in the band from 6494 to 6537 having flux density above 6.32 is 45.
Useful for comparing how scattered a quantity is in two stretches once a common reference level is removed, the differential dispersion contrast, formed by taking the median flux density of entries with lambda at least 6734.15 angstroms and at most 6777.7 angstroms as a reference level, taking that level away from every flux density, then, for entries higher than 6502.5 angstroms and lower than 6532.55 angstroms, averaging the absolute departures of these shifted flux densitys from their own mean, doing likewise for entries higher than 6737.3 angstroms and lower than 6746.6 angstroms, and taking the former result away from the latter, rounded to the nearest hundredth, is -0.65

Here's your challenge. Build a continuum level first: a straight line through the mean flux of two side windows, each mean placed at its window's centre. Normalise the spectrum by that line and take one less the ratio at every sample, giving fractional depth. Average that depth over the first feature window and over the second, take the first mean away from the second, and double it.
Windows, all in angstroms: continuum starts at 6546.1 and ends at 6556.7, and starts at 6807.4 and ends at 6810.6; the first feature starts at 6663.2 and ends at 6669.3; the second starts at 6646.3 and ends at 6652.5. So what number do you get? 0.14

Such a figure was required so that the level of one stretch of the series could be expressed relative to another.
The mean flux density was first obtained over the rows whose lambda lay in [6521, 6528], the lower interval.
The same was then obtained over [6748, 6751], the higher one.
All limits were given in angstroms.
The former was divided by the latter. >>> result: 1.11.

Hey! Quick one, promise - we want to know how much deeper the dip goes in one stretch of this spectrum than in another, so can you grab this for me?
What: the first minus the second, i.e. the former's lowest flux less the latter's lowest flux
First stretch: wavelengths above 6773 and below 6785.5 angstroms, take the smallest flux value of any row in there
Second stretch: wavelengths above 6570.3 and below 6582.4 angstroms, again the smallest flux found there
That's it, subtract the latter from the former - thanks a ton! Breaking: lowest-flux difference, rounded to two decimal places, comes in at 0.85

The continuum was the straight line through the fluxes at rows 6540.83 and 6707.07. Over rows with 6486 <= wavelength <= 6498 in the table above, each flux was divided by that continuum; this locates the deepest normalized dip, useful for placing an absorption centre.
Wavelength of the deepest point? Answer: 6495.80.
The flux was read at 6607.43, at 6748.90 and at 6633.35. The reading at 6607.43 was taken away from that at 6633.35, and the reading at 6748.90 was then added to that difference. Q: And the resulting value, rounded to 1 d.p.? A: 6.1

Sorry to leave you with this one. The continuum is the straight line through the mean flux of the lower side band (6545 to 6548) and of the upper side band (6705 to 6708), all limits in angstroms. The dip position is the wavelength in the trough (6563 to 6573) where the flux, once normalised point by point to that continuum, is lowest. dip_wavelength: 6571.02 angstroms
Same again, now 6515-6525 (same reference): 6522.78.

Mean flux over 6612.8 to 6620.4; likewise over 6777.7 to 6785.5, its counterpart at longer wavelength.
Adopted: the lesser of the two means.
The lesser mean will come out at 5.87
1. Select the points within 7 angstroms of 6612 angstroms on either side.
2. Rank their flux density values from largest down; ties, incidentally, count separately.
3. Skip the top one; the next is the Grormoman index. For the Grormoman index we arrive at 6.405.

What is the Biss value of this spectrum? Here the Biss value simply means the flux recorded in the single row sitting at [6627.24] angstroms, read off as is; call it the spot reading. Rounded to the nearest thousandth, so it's 5.170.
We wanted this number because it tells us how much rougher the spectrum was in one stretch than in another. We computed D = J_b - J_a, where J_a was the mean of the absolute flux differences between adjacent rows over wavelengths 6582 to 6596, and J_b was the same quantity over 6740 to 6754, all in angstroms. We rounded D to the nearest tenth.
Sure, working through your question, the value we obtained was -0.3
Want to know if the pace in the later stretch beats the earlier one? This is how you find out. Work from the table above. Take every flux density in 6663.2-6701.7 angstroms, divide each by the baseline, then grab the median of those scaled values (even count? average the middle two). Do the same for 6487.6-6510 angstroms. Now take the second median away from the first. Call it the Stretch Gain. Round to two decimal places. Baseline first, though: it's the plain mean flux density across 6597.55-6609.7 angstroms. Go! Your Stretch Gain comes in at -0.01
